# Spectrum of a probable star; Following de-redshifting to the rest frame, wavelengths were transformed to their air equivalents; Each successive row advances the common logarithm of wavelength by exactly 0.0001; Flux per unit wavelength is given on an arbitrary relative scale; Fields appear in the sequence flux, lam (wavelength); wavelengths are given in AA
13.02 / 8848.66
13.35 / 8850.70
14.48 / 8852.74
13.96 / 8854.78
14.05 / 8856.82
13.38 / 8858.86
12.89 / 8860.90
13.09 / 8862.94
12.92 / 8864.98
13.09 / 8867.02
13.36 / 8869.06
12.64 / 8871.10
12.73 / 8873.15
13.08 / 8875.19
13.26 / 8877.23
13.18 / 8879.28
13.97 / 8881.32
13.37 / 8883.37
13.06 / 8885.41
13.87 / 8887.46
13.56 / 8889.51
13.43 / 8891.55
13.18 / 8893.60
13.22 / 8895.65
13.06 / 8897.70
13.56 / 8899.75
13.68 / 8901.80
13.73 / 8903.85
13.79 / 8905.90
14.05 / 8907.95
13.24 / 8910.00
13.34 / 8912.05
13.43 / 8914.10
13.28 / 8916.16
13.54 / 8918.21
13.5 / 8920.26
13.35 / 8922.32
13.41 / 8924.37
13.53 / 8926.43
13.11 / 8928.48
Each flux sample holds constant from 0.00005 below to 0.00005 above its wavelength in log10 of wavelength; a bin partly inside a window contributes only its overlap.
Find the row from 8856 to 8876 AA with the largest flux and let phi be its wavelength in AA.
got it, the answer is 8856.82 AA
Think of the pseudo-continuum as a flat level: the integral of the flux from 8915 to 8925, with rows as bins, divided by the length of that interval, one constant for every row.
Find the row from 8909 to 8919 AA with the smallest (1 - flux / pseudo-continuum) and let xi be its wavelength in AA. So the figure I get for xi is 8918.21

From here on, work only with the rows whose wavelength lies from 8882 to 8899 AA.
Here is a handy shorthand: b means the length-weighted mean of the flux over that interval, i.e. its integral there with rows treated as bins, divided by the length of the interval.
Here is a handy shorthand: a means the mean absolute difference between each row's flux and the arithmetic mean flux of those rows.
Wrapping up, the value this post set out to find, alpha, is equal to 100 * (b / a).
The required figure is 6248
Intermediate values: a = 0.214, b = 13.36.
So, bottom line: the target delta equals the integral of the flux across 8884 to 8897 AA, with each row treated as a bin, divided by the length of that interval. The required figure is 13.4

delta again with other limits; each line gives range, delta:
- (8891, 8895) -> 13.3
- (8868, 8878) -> 13.0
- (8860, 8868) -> 13.0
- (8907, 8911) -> 13.6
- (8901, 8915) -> 13.6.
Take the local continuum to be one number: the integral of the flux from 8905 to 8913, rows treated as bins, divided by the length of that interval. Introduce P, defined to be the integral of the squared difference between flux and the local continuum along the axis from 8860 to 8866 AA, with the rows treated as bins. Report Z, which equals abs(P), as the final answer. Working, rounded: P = 2.5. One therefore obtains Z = 2.5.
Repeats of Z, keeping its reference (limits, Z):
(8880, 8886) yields 0.9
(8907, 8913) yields 0.8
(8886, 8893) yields 0.4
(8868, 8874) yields 3.5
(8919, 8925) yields 0.2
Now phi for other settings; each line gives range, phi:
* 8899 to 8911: 8907.95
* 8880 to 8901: 8881.32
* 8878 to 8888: 8881.32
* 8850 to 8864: 8852.74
